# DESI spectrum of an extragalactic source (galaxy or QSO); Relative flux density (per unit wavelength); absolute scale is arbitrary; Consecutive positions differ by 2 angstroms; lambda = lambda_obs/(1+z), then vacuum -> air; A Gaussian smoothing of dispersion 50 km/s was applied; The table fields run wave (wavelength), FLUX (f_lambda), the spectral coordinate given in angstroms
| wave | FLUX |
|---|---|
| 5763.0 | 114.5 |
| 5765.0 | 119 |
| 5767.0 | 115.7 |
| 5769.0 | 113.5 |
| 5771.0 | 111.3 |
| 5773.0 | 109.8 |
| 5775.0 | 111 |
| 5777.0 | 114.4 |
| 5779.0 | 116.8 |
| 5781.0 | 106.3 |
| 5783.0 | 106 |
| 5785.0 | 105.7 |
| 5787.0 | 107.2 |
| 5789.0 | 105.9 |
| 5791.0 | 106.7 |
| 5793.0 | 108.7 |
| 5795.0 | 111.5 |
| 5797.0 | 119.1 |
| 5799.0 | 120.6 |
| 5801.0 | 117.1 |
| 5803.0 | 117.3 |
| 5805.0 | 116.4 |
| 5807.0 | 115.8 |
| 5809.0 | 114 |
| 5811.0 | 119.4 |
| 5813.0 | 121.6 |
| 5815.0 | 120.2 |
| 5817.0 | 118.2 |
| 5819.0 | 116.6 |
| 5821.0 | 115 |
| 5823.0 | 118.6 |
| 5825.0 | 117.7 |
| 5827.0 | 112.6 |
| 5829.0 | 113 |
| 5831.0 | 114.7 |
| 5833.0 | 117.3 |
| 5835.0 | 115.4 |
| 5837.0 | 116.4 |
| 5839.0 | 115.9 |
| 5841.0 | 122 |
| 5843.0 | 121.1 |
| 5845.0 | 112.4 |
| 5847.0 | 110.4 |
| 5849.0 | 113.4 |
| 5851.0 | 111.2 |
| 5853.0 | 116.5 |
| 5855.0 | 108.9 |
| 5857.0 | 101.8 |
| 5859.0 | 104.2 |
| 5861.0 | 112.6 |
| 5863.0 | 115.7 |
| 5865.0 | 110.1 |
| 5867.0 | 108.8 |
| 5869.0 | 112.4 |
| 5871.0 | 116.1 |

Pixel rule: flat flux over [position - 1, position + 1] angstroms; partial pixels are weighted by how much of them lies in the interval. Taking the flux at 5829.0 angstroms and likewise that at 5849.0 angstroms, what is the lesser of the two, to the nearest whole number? 113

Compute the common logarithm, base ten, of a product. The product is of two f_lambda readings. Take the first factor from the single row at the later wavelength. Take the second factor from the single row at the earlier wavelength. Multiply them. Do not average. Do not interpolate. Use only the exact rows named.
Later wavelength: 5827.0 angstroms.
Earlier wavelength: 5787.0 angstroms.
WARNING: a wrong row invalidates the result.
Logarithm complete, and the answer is 4.08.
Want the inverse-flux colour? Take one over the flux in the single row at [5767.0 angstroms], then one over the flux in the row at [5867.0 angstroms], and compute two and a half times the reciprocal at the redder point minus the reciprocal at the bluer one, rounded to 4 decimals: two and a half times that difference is 0.0014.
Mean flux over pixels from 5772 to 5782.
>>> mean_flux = 112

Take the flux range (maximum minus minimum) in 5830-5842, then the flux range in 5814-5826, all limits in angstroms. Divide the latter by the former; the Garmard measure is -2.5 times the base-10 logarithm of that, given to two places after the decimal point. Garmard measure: 0.37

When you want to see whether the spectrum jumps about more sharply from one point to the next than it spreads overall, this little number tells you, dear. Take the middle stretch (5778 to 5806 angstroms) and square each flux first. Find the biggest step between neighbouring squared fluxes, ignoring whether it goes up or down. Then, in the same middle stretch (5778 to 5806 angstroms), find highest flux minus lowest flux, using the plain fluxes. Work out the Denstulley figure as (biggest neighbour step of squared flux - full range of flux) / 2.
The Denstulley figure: 1164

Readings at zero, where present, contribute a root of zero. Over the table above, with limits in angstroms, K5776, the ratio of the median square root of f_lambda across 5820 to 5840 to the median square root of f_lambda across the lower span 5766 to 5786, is 1.02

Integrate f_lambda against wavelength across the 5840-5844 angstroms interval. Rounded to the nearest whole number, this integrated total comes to 486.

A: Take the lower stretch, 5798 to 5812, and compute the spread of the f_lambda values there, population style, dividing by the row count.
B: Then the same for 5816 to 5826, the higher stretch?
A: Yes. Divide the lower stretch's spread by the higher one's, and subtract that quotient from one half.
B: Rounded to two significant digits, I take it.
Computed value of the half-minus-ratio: -1.1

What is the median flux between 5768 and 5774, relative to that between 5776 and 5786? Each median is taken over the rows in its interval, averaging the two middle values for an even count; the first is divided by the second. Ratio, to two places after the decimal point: 1.05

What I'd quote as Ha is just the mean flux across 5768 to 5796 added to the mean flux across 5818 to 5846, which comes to 226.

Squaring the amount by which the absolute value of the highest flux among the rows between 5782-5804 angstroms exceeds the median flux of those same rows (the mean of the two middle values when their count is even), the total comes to 142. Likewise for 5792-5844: 27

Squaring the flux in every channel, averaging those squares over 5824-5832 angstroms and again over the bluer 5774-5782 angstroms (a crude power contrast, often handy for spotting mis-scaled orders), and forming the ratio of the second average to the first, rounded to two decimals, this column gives 0.96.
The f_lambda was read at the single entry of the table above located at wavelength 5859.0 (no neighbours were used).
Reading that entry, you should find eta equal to 104.2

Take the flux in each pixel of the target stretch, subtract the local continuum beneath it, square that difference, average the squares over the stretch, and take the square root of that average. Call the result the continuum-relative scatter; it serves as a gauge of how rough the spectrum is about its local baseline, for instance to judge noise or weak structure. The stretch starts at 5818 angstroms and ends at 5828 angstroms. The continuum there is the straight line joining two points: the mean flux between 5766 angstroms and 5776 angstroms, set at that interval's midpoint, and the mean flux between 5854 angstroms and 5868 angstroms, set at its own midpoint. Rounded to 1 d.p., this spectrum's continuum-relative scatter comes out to 6.2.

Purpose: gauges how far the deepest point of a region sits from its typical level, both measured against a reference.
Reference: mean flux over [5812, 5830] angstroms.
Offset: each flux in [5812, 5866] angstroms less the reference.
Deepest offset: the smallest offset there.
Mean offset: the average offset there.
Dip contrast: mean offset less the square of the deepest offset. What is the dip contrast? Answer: -235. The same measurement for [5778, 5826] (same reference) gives -132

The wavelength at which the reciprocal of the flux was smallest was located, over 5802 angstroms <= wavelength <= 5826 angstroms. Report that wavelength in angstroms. 5813.0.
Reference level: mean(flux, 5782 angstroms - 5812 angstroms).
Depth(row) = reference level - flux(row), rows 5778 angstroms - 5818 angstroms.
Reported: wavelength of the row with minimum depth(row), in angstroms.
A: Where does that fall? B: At 5813.0 angstroms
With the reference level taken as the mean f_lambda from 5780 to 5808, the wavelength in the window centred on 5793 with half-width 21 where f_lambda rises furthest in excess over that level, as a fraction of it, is 5813.0 angstroms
